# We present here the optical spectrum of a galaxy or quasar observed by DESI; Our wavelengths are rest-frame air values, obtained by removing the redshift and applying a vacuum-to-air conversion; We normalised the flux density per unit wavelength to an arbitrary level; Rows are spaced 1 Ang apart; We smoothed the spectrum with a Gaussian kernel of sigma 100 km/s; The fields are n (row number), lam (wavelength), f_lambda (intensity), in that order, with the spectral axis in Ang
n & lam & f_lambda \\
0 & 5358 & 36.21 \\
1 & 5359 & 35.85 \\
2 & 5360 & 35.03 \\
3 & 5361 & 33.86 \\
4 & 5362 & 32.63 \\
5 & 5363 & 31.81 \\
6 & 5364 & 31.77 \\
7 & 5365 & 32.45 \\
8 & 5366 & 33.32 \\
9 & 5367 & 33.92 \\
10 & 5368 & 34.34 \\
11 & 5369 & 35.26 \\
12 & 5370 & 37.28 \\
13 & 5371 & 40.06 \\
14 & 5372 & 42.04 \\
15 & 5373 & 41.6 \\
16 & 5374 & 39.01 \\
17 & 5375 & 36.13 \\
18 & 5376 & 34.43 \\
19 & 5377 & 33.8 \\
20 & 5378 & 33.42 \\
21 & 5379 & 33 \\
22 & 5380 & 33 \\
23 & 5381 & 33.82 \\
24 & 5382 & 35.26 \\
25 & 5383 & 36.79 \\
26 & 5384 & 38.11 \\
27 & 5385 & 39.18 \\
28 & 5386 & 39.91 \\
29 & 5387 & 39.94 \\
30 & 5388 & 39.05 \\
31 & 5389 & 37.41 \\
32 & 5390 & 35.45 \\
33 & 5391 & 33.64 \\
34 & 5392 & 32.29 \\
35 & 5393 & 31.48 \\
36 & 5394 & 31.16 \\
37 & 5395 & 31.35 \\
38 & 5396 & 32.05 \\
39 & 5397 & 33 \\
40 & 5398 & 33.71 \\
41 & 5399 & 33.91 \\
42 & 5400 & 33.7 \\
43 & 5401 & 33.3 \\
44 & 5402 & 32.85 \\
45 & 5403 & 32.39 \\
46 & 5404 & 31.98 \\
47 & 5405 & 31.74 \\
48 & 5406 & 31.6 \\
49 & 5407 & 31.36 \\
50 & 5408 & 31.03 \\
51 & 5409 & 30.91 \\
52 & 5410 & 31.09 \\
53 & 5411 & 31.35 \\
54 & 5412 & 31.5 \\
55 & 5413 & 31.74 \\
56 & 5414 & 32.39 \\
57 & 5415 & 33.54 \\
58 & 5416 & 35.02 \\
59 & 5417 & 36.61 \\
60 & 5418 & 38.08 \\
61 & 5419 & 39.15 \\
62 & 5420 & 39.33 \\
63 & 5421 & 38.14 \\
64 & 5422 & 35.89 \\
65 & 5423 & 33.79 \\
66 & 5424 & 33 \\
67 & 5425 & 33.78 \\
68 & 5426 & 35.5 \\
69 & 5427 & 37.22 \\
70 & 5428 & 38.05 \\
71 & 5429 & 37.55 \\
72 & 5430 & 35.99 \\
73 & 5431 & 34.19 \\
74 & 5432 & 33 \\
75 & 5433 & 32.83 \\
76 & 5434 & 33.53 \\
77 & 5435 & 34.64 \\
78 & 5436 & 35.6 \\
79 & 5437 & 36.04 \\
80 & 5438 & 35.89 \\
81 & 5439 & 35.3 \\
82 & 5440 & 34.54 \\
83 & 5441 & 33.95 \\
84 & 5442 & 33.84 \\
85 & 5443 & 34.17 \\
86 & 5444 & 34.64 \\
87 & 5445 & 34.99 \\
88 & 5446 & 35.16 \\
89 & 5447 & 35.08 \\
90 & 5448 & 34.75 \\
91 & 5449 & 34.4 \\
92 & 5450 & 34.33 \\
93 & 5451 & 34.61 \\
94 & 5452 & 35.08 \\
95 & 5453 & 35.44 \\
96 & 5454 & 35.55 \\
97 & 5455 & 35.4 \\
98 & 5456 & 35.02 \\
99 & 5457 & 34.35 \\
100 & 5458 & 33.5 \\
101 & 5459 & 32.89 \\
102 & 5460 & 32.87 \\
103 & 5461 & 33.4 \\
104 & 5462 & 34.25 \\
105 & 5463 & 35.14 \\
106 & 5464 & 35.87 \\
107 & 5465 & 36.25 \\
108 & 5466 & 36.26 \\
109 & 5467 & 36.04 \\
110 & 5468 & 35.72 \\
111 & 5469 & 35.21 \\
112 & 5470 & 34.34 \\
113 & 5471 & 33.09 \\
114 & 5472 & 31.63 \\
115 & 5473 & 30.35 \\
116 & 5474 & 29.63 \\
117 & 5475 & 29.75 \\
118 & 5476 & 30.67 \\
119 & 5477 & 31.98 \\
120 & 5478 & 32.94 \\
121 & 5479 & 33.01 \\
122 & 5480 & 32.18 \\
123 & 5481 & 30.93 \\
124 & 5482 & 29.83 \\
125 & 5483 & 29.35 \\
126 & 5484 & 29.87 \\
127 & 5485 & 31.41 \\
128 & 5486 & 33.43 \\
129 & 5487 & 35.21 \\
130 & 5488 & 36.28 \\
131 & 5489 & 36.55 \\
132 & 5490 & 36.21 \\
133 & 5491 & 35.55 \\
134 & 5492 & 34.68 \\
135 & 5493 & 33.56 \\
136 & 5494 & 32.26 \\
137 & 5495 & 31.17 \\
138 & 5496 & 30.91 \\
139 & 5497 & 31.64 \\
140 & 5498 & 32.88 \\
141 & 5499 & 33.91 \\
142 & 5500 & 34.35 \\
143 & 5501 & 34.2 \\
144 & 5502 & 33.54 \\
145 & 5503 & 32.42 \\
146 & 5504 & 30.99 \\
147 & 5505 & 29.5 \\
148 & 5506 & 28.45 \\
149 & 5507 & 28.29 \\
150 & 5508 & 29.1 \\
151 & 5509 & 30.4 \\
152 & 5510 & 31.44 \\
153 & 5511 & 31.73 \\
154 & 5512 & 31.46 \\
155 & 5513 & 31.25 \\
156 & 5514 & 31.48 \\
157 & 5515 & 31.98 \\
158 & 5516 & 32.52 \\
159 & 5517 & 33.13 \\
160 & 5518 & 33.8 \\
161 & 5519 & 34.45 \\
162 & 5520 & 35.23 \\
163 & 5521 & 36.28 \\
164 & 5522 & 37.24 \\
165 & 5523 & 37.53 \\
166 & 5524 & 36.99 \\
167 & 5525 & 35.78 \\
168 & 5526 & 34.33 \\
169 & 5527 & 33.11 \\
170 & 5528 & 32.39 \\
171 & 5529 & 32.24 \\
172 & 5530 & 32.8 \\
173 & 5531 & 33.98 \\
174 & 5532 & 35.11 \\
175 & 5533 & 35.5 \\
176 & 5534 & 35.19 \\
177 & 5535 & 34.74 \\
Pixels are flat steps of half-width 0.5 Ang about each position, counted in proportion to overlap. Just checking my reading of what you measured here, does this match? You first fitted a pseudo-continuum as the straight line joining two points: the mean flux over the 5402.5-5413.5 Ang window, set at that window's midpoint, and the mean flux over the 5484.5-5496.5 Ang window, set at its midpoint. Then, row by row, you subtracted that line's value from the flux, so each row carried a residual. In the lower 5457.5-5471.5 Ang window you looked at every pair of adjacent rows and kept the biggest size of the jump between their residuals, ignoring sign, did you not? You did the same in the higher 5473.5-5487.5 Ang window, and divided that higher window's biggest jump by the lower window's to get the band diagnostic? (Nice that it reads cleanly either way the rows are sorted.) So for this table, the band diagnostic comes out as 1.6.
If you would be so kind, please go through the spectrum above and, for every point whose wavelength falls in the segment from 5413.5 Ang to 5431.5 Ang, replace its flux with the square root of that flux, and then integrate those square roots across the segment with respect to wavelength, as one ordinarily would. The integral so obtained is 108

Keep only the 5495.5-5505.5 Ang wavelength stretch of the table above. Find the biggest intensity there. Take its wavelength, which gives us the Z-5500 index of 5500 Ang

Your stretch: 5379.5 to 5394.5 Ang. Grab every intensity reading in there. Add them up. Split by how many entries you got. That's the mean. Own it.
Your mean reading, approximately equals 36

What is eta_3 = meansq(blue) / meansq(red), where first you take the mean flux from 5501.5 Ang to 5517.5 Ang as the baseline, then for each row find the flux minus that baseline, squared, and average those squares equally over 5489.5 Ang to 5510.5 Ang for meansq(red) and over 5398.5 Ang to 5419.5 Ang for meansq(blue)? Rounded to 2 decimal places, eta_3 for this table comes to 1.52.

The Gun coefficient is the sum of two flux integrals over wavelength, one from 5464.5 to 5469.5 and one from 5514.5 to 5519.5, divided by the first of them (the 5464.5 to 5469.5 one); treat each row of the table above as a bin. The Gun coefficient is 1.92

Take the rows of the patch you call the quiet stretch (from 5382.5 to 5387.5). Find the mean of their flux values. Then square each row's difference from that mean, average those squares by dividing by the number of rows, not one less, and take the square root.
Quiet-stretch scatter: 1.20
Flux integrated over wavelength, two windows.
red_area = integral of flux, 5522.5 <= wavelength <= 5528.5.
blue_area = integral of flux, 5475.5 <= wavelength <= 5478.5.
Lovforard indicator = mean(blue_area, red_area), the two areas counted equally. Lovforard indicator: 153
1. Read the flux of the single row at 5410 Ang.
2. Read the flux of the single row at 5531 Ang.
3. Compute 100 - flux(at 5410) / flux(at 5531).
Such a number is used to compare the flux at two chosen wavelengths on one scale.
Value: 99.09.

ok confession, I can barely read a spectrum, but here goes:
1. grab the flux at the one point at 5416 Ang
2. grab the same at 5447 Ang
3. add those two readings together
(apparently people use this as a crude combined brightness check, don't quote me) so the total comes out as 70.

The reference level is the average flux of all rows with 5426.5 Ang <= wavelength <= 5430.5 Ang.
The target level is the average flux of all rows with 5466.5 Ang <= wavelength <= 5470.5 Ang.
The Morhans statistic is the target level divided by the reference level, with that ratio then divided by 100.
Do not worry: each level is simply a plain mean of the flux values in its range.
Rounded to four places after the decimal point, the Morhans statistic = 0.0095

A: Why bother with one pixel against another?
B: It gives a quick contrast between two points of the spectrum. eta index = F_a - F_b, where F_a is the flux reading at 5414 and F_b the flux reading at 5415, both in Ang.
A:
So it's -1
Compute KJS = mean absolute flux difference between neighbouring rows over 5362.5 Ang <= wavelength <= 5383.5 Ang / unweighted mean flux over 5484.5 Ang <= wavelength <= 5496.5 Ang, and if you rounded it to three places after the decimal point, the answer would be 0.034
